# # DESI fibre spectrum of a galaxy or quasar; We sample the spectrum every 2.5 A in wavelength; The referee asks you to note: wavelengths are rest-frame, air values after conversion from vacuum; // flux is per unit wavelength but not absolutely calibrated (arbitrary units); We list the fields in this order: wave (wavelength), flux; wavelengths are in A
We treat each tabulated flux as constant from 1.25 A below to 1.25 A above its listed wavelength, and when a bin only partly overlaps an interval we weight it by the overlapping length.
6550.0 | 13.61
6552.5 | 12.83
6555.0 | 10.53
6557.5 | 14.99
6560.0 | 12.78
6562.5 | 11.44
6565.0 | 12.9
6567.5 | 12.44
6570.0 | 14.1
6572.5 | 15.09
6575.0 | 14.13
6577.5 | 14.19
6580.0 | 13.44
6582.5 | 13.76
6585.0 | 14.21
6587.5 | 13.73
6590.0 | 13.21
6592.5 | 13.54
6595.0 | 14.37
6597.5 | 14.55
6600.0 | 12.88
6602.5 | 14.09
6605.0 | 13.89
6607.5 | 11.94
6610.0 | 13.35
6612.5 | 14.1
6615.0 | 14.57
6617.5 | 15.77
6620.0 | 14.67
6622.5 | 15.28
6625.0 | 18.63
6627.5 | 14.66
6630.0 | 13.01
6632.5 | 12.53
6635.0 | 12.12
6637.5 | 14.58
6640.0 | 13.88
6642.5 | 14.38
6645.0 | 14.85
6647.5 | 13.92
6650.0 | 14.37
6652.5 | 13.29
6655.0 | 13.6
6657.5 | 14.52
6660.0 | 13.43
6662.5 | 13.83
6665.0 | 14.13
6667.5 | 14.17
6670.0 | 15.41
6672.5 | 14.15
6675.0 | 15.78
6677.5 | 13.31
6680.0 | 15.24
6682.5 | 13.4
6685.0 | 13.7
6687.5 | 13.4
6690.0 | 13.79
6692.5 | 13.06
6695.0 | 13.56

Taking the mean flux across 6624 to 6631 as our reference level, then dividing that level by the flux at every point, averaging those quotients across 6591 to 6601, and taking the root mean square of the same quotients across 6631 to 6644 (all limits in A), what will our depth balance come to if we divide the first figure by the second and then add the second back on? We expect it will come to 2.12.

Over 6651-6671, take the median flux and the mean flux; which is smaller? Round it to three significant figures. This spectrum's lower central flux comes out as 14.0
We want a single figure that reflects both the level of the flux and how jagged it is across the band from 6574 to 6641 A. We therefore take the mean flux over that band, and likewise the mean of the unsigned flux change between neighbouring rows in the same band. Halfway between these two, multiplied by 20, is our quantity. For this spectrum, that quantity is 151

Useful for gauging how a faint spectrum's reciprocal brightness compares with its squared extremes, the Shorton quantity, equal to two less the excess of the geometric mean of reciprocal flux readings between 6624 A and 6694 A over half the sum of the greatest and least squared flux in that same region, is 249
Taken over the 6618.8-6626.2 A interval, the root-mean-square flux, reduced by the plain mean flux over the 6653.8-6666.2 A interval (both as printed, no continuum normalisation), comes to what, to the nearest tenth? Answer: 2.4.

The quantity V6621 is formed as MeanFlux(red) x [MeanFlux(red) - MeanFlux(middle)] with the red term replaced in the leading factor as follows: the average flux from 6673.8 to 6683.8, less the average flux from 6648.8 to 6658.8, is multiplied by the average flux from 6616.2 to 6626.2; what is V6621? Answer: 8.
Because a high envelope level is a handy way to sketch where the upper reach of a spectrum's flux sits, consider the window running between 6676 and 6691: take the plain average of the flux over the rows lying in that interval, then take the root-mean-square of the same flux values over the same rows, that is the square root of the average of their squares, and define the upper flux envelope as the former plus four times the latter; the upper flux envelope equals 69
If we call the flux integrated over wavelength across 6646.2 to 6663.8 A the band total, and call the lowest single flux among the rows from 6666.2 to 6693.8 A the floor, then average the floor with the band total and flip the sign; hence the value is -128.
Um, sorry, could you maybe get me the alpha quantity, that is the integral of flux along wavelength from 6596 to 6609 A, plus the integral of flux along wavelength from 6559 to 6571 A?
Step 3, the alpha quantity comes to 328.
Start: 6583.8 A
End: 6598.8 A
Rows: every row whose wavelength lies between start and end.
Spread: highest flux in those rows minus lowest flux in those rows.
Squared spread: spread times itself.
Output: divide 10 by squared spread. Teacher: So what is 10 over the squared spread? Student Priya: 5.6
